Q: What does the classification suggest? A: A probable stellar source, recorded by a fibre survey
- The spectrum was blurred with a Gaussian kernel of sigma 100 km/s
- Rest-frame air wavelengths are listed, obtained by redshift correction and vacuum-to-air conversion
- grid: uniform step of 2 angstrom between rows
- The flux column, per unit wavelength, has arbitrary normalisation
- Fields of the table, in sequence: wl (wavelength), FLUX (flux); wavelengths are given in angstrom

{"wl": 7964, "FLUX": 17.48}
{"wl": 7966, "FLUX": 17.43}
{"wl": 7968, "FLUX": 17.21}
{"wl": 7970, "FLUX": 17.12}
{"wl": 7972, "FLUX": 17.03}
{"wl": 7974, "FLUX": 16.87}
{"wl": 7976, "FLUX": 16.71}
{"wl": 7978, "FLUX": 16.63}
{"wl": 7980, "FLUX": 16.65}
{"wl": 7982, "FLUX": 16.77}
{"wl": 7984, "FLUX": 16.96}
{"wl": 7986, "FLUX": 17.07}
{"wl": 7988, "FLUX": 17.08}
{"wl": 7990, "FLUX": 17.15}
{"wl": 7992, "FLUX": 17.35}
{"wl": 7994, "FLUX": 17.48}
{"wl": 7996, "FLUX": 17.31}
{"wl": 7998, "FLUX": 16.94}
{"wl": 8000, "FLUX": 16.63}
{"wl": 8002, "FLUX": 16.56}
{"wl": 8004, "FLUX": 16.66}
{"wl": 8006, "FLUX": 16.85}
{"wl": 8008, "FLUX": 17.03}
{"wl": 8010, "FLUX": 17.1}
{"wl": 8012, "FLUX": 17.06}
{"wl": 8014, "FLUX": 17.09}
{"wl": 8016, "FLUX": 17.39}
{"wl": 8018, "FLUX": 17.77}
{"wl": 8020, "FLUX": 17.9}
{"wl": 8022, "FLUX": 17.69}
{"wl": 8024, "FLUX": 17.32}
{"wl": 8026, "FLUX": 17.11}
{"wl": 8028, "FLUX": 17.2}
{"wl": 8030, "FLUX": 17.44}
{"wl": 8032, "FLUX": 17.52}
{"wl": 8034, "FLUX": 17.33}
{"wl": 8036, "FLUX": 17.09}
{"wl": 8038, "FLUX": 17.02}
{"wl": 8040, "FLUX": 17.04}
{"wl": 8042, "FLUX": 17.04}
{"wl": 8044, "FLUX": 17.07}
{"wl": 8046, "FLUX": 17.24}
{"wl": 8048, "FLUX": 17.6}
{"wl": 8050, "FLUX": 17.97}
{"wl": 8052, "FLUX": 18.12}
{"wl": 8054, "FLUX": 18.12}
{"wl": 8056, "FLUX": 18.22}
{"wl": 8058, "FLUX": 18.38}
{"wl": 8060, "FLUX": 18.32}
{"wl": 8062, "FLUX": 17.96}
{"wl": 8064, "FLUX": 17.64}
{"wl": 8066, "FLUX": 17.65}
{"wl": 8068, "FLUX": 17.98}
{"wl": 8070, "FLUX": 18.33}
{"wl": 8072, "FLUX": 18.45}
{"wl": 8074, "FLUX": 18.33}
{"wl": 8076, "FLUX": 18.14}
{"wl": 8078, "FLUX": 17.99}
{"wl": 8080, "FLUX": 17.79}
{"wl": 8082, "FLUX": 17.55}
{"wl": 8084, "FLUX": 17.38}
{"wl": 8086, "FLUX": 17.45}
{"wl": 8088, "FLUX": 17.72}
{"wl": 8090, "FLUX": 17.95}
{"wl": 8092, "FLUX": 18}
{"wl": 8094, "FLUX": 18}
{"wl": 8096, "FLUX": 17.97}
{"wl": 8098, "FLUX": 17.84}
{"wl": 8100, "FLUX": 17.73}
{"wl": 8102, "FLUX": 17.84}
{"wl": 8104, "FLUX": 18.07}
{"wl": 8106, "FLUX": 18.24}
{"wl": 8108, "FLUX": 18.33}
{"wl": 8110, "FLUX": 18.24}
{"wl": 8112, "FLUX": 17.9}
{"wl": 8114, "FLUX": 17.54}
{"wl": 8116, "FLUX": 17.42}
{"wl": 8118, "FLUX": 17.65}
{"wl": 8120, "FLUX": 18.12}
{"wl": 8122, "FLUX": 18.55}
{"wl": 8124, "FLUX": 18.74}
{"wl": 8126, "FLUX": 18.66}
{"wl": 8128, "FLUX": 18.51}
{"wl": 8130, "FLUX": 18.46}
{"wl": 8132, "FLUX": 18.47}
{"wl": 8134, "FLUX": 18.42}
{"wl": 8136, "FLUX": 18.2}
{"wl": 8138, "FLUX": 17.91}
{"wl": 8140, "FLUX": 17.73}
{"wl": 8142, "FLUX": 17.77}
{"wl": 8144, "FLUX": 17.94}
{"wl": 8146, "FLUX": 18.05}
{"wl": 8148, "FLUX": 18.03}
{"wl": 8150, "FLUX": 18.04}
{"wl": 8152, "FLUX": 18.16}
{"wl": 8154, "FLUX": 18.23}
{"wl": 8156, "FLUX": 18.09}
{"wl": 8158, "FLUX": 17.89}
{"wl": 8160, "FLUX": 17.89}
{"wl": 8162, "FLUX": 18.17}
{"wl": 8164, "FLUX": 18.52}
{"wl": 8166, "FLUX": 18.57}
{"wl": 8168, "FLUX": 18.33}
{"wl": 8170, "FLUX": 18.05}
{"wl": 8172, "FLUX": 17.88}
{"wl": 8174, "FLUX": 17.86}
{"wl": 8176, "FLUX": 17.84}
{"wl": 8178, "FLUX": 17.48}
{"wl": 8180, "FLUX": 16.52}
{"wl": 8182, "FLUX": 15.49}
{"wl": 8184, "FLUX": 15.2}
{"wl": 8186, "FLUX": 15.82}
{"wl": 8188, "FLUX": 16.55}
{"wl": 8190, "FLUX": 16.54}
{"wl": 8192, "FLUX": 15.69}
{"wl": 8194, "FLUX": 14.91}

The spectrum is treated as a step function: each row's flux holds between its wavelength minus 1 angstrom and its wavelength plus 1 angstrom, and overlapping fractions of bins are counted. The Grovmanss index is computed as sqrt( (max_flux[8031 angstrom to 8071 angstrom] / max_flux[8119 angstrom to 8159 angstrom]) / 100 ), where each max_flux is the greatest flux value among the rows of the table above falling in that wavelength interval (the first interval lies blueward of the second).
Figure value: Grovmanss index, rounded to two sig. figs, 0.099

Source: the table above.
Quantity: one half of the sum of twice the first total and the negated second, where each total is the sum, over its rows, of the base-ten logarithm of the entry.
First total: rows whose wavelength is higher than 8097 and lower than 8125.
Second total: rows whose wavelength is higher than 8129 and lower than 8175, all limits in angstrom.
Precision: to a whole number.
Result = 3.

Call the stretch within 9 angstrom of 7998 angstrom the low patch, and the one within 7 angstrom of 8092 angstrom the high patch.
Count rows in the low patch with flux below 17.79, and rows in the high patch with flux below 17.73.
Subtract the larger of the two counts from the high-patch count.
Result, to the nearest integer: -7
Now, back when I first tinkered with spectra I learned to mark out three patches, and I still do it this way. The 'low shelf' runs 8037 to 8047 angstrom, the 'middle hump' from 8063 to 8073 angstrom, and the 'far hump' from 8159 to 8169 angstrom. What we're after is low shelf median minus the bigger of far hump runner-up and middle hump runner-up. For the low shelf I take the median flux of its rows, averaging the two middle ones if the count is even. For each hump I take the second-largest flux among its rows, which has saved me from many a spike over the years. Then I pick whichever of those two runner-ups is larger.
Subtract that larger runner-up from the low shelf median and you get -1.5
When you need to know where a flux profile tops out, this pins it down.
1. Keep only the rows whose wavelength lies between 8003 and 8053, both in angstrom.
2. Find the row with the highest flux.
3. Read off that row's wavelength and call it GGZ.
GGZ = 8052 angstrom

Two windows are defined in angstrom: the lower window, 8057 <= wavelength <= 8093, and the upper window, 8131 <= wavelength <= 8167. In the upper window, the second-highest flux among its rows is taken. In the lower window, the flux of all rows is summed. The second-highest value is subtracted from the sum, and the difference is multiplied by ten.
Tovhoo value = 3045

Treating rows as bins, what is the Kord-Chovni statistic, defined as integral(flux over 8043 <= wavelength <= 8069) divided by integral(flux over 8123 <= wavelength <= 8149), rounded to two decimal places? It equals 0.98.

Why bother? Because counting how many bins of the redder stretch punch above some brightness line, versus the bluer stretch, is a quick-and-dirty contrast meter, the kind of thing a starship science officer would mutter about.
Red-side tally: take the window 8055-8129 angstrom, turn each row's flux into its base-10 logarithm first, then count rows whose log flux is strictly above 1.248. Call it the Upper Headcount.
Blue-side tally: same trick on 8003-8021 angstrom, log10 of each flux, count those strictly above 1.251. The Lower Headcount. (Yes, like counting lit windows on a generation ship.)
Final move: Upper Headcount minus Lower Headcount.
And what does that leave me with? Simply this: 28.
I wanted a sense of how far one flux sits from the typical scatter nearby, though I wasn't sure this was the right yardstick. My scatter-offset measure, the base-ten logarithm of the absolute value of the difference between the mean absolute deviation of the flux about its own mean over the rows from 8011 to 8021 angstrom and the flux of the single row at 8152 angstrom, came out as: 1.25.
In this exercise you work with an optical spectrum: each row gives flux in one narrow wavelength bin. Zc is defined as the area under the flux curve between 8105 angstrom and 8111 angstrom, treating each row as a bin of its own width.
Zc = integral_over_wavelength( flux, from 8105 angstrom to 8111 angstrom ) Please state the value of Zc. 110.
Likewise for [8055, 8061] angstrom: 110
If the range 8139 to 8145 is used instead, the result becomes 107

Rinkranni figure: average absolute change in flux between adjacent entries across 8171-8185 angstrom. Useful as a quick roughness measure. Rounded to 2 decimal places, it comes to 0.45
